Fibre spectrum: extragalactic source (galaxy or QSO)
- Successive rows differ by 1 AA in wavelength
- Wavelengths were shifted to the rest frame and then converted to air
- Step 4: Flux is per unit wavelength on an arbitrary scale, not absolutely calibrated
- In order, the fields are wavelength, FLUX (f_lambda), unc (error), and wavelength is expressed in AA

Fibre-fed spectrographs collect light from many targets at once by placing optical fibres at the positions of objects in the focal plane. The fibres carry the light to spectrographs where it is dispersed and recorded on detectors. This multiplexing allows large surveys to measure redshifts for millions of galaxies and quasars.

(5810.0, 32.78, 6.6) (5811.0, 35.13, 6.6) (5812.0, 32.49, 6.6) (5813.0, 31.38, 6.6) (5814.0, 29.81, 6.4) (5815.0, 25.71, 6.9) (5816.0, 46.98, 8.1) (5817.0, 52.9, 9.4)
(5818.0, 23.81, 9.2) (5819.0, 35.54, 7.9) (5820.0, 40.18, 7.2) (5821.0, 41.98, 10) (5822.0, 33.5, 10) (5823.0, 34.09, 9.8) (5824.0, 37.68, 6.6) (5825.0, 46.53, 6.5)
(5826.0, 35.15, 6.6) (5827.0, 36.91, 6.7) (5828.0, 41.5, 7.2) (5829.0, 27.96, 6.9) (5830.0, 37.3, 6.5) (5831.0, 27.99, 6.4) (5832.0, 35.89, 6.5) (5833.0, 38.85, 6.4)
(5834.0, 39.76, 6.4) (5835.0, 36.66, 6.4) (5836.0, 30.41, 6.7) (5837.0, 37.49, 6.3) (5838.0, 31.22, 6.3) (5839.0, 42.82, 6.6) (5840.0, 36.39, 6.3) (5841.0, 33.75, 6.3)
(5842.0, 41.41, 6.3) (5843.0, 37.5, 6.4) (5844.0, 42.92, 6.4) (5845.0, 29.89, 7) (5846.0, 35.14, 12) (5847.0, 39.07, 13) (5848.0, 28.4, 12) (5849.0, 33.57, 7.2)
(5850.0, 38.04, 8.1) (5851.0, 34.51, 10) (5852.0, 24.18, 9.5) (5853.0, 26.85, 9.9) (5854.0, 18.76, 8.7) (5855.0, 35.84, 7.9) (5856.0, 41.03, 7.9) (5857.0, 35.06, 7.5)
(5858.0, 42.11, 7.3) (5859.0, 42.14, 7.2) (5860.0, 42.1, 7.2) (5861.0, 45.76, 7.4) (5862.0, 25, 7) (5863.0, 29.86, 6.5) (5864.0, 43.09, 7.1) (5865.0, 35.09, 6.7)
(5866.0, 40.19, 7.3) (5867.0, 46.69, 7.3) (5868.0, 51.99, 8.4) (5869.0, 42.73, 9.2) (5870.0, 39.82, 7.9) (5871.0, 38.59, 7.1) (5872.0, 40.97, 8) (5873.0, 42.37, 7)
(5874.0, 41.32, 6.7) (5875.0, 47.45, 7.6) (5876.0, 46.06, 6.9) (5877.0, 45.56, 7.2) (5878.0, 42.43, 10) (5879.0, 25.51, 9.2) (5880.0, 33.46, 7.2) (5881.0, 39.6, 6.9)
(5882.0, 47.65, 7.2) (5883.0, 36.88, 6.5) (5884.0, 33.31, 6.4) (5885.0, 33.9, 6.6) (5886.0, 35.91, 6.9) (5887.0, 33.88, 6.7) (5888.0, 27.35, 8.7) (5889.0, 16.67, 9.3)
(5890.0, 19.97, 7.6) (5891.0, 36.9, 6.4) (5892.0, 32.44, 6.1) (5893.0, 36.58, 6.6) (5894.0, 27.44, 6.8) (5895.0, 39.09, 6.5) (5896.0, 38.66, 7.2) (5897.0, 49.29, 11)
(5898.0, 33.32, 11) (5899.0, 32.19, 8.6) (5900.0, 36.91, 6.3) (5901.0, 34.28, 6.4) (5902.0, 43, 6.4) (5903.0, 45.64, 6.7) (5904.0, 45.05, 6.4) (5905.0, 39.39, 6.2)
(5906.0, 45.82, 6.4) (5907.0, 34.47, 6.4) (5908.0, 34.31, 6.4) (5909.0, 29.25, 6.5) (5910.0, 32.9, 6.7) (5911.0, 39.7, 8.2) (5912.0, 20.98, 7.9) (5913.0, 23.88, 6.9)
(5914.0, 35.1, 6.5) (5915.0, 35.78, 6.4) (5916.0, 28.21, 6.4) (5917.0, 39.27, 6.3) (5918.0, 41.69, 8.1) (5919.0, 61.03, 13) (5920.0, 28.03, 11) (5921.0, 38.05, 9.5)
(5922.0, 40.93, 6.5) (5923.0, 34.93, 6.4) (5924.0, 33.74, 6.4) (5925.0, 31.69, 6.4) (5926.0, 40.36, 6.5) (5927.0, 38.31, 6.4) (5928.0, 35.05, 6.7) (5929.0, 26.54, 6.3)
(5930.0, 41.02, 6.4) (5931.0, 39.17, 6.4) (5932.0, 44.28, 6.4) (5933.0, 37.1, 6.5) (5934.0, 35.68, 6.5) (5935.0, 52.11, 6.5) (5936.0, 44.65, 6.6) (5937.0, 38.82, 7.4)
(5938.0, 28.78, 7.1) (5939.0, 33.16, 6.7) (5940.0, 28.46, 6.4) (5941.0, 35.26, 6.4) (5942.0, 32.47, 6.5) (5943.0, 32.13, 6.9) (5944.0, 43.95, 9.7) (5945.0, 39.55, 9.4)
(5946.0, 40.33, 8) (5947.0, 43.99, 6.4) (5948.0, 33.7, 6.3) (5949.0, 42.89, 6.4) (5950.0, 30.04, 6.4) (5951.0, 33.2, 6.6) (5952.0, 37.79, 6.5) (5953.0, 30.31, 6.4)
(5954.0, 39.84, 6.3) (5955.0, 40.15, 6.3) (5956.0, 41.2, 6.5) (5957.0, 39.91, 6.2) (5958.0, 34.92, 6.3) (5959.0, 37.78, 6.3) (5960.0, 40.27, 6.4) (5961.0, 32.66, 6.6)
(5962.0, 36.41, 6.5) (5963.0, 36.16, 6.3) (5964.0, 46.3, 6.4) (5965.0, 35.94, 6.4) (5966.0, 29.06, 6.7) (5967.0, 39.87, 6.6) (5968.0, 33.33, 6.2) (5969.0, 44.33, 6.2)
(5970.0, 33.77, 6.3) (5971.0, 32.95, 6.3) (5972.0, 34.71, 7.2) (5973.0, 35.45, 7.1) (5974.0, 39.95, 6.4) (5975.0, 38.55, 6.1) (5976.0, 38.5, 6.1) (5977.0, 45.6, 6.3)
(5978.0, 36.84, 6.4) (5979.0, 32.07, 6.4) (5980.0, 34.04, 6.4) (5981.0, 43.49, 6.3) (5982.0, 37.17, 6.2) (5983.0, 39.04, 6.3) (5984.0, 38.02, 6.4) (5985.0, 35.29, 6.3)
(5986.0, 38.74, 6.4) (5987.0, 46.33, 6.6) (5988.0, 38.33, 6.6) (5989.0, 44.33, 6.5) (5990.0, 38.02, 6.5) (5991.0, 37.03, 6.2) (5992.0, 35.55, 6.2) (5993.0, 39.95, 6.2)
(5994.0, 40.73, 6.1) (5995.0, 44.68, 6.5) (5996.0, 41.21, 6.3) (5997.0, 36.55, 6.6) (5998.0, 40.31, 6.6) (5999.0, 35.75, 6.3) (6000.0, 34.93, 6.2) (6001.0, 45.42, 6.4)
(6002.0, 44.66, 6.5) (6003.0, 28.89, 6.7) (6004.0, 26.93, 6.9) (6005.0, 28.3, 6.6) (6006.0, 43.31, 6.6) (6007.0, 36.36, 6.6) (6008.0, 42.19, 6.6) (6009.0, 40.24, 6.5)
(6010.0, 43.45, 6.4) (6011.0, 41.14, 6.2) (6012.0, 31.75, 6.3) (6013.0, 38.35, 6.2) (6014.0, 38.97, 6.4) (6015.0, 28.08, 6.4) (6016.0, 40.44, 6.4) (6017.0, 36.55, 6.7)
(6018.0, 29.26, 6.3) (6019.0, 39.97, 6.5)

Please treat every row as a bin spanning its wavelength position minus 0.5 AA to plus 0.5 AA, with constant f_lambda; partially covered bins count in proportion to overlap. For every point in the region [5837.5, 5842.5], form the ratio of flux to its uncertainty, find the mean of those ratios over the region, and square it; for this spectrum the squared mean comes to 34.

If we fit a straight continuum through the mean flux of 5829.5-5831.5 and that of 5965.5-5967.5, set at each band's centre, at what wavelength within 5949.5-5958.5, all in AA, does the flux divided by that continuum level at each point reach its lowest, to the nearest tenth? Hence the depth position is 5950.0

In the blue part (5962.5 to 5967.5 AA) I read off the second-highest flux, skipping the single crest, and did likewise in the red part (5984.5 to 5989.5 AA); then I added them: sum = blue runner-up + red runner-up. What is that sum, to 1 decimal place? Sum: 84.2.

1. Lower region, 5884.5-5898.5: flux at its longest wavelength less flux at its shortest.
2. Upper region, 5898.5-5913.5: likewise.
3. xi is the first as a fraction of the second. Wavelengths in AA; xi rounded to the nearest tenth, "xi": 0.1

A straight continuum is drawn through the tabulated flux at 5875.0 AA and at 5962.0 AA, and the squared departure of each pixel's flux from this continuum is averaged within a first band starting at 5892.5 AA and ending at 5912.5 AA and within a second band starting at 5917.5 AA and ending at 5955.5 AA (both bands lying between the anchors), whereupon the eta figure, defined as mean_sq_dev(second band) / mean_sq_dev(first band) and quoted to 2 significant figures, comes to 0.52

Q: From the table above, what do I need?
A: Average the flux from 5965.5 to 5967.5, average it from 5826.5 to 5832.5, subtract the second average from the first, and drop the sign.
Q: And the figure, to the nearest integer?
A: 0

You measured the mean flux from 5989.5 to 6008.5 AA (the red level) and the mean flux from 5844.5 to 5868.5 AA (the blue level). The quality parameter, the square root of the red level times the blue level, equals 37.0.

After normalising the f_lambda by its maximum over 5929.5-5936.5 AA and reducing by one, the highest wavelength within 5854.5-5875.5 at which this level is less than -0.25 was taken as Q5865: 5871.0 AA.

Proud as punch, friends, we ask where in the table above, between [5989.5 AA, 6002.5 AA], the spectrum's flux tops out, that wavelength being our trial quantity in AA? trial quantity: 6001.0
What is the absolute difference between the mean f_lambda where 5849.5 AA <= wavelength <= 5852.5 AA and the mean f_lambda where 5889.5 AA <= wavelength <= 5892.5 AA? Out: 2.5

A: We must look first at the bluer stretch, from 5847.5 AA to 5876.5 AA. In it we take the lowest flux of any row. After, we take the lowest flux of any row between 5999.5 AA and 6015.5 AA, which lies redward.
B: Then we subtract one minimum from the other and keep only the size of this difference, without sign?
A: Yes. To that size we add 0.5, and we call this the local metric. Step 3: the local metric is 8.7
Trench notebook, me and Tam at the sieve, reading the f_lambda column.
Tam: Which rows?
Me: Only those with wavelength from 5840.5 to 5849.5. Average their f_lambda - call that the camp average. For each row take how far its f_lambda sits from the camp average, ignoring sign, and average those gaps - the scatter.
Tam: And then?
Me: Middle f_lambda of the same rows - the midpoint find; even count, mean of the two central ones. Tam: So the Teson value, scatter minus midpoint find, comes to -31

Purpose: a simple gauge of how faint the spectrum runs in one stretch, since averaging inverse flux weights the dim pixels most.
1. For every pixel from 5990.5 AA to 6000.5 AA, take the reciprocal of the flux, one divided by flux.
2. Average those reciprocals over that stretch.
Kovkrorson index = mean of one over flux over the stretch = 0.0260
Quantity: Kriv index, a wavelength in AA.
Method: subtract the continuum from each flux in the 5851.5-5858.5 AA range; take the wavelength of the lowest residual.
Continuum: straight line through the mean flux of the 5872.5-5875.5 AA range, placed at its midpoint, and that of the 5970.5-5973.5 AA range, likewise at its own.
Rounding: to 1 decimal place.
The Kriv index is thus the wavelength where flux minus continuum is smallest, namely 5854.0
